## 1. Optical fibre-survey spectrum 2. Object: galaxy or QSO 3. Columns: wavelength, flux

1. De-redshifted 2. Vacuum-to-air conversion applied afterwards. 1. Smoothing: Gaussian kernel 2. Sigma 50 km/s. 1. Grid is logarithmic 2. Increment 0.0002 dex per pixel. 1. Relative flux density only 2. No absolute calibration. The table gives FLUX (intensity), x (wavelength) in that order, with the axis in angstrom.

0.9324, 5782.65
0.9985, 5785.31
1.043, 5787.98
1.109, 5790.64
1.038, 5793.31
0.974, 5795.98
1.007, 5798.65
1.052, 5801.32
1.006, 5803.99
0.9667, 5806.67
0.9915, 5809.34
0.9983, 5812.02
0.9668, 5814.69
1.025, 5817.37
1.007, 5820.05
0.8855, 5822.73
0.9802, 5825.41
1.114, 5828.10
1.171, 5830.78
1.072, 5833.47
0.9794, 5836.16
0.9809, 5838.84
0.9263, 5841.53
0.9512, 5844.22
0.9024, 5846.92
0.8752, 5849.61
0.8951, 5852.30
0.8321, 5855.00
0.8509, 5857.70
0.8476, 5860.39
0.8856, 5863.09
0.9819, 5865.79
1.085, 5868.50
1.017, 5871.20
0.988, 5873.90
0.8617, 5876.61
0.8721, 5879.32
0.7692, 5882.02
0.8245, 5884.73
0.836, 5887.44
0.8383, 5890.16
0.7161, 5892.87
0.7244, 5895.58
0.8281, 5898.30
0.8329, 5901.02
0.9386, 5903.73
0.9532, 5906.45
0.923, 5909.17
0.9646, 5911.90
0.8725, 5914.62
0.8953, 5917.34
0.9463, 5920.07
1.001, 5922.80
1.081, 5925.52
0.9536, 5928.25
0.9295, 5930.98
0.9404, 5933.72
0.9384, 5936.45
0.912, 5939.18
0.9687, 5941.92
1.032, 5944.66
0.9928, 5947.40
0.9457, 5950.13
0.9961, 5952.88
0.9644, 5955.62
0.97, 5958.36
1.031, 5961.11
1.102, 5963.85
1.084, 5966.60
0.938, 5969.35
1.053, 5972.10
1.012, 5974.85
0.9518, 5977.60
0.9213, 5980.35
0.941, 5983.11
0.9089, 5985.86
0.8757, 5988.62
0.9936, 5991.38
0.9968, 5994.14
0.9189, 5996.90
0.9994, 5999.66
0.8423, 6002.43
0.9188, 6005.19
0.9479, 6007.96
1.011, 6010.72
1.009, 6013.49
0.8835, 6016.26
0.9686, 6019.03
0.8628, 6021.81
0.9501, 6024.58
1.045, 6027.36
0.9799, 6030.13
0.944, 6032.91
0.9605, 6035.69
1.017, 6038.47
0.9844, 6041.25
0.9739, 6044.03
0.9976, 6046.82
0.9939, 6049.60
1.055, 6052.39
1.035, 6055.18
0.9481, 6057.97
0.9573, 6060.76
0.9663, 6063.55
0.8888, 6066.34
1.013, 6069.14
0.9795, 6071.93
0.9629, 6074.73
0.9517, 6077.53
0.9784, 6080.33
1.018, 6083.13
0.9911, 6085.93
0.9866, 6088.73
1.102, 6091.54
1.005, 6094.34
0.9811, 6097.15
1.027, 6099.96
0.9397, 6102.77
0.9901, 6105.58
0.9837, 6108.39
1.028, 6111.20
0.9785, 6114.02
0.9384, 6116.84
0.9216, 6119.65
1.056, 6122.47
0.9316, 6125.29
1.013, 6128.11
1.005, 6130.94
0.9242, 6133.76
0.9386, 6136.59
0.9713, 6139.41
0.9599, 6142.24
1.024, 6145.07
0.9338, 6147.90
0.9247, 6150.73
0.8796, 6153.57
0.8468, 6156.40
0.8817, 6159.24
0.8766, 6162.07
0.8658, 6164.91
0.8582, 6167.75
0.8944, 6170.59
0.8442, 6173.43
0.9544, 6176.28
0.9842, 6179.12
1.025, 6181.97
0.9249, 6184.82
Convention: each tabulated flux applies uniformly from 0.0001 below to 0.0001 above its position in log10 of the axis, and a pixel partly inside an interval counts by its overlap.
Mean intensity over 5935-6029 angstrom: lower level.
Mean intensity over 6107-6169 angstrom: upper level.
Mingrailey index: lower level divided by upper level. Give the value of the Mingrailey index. 1.03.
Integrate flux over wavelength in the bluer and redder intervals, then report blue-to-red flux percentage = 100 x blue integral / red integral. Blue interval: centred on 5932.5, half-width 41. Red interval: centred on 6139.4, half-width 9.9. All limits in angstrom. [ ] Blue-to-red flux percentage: 407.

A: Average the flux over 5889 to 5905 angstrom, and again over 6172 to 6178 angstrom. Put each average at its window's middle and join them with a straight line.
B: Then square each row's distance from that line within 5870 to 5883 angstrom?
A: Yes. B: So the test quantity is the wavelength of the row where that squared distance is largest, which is 5871.20 angstrom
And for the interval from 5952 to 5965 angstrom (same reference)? 5963.85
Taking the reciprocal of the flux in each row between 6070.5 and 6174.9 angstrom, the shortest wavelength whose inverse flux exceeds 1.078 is 6119.65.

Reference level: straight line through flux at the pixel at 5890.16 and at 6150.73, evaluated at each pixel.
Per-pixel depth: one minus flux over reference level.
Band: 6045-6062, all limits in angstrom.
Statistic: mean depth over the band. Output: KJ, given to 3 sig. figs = -0.118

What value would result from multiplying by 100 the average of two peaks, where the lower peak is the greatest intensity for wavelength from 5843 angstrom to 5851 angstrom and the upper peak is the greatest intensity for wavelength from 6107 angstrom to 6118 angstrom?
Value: 99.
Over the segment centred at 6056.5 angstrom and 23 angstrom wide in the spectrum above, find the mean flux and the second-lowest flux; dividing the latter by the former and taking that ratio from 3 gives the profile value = 2.03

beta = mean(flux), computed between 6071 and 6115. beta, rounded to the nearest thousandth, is 0.994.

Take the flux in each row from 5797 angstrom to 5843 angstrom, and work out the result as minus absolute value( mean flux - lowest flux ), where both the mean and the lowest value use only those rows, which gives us -0.122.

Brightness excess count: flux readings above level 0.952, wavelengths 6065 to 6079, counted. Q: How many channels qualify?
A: 3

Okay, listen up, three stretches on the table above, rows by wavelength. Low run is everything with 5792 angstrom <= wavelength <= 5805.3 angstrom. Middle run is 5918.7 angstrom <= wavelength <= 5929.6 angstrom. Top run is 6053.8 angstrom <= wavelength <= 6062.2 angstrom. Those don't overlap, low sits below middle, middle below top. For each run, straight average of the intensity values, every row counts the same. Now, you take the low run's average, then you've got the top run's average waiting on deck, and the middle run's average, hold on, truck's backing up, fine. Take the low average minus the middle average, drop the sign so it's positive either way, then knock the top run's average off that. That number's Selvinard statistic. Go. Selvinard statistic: -0.96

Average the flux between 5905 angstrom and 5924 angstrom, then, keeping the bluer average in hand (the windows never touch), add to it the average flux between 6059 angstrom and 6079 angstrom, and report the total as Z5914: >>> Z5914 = 1.90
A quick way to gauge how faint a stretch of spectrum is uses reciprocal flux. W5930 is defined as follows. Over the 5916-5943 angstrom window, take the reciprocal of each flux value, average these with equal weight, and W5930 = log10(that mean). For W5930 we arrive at 0.020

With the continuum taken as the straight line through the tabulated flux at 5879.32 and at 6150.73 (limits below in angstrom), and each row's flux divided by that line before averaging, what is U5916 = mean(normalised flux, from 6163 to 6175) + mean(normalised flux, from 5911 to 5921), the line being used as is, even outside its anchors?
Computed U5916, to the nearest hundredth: 1.98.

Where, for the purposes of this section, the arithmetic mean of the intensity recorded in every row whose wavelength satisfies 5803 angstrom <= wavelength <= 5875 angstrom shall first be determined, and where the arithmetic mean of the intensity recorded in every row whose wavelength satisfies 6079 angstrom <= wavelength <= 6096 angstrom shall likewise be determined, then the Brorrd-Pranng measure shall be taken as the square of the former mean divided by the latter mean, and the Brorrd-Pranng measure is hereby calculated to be 0.93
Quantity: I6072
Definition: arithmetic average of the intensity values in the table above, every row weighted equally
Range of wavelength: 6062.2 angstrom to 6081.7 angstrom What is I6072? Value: 0.96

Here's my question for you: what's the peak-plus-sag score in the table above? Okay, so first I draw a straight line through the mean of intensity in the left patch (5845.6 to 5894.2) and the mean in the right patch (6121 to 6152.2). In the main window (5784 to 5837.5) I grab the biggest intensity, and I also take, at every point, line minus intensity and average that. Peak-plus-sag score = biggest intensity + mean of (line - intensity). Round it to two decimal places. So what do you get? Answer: 1.01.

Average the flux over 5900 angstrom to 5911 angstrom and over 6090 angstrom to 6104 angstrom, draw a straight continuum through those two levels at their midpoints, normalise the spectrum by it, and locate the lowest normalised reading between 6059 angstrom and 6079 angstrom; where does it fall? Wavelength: 6066.34 angstrom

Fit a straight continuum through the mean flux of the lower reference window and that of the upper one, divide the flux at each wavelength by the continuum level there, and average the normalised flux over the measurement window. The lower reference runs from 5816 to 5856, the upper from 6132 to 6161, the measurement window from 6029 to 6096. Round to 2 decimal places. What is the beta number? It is 1.05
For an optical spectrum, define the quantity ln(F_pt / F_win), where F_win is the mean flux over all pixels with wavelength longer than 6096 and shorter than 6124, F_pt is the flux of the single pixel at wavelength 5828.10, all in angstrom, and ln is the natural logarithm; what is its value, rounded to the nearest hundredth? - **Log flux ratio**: 0.12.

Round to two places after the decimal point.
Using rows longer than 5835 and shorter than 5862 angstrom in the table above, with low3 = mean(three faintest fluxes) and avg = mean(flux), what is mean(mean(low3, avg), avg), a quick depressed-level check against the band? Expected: 0.89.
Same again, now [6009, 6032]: 0.95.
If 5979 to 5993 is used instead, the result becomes 0.92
